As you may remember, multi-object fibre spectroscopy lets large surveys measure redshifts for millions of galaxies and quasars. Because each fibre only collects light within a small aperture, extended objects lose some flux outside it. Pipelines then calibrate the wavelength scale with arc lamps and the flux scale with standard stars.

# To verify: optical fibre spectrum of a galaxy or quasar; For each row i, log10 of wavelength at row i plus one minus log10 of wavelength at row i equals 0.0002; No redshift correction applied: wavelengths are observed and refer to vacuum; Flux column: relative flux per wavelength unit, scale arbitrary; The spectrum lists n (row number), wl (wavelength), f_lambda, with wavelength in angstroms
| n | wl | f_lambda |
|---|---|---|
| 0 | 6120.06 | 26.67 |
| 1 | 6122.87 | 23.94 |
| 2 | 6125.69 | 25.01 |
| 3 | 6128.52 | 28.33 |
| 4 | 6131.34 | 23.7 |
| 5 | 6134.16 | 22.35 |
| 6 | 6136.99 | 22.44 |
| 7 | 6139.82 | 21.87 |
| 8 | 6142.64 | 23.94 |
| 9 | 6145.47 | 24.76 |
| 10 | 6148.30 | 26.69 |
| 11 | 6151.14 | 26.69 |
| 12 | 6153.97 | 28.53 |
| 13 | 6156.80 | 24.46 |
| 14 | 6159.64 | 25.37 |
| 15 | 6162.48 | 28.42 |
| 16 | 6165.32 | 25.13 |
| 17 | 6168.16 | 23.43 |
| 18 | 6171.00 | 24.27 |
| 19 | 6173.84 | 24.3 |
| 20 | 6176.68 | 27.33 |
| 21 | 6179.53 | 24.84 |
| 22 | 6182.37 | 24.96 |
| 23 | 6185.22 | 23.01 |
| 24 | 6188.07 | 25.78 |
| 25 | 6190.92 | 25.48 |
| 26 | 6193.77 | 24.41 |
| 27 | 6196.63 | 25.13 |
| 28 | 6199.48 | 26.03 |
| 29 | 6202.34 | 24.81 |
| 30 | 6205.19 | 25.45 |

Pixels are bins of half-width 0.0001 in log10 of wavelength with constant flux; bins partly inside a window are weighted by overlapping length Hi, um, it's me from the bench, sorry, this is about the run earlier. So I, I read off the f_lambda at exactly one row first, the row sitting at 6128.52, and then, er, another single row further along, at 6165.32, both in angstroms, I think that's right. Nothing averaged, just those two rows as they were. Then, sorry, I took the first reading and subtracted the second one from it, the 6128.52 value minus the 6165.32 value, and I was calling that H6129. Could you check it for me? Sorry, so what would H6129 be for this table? 3.2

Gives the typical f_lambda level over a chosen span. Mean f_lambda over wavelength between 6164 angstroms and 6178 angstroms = 24.9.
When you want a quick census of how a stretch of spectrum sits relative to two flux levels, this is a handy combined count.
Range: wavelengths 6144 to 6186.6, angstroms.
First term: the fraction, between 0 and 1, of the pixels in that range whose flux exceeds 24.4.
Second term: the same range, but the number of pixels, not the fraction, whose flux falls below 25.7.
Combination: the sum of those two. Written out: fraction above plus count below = 10.7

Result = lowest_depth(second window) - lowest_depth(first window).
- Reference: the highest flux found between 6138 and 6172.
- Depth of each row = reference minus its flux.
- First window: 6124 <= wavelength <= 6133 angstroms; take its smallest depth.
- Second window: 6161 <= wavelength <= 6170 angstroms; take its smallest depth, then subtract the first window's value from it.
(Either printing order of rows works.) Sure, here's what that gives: -0.1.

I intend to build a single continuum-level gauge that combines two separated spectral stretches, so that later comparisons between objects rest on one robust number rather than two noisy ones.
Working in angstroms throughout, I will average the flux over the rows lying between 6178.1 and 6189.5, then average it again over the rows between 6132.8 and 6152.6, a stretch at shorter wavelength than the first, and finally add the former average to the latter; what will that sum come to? 48.8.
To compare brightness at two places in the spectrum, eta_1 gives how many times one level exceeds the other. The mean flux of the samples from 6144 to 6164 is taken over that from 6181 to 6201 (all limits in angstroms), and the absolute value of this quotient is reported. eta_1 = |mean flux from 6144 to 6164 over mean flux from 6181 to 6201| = 1.06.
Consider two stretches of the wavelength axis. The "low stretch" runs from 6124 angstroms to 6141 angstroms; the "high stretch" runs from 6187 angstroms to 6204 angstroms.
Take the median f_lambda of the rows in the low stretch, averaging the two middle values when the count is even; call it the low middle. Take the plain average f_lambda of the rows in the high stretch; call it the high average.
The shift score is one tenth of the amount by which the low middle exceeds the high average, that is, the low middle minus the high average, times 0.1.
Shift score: -0.22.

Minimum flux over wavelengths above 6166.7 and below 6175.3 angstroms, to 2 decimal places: 23.43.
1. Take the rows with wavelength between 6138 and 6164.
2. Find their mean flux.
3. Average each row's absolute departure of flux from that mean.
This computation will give 1.7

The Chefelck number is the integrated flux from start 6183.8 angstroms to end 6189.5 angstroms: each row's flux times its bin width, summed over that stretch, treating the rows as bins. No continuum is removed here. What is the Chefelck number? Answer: 139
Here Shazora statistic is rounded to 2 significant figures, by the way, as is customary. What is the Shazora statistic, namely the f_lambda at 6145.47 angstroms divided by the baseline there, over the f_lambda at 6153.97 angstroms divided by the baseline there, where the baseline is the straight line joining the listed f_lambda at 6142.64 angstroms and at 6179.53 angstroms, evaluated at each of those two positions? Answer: 0.88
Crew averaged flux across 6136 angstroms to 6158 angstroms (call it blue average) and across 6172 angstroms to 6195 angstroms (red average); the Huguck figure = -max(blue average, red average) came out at -25.0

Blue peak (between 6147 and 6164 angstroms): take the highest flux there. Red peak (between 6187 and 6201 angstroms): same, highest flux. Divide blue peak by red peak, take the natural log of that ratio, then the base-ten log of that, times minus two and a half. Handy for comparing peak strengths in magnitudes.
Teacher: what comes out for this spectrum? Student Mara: 2.59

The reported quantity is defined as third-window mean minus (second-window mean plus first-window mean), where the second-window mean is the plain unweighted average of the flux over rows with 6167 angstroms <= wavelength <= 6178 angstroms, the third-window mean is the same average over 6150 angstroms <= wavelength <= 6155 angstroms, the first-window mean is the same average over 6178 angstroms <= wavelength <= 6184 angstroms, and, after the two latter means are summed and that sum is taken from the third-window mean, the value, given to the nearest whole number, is -22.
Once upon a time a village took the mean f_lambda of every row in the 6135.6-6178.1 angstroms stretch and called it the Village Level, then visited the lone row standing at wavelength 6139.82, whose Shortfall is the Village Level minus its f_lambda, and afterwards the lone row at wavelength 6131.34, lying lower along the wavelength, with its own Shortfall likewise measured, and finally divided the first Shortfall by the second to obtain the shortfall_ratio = 2.2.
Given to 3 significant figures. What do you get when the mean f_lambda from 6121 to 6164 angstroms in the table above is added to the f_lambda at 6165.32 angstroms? 50.2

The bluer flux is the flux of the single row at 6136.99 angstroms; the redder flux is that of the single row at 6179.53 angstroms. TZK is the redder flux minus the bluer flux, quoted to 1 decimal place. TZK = 2.4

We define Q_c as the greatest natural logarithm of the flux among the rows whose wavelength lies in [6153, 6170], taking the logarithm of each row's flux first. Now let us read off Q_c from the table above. 3.35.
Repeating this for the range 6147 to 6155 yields 3.35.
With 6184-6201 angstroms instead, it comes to 3.26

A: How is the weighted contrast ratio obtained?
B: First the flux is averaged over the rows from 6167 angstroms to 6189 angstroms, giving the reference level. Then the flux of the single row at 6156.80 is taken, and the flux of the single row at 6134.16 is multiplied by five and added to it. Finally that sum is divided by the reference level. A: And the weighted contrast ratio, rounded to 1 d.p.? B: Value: 5.5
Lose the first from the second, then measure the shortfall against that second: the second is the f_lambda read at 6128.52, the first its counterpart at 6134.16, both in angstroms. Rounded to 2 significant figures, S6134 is 0.21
